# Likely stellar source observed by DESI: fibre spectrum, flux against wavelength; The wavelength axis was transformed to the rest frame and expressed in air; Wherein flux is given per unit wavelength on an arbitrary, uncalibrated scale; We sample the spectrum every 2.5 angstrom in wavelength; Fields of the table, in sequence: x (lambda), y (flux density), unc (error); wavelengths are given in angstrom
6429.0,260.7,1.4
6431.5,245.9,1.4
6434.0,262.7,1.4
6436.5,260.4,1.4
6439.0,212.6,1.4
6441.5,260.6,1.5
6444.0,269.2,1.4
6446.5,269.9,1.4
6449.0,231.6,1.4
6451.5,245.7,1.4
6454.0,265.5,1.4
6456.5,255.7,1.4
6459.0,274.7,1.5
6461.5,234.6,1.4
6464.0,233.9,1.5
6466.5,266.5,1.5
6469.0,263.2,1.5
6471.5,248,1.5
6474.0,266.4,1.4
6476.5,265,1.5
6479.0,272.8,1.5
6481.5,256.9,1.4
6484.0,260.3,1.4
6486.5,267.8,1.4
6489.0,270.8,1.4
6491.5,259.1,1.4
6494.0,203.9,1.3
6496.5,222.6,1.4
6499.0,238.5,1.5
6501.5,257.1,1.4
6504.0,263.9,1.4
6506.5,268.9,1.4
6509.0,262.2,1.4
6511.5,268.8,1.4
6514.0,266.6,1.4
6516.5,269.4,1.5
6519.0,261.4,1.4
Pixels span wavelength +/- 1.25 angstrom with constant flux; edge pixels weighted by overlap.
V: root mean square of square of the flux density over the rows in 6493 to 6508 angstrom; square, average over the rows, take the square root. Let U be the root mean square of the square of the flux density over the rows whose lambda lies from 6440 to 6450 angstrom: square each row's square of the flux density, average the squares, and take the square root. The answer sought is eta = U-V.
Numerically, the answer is 6800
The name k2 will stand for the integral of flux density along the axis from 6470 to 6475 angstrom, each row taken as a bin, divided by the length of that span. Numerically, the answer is 257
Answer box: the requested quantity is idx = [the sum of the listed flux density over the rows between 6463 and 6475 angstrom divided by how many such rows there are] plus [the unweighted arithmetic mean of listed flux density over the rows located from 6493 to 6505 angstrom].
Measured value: 493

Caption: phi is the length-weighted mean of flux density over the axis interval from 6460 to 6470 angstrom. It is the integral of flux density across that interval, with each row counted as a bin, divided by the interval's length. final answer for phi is 250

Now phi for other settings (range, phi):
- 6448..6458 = 251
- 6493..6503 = 232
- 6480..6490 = 264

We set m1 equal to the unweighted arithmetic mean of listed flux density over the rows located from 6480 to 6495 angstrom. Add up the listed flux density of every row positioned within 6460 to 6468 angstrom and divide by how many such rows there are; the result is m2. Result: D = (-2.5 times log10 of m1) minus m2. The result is -251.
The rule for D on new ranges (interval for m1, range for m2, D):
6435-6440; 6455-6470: -261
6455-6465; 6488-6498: -245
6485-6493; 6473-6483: -271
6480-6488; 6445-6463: -260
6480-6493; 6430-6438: -262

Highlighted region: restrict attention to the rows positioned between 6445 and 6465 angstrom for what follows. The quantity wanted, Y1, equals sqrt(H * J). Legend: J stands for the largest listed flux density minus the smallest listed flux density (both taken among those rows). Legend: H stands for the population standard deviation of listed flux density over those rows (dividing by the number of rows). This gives 26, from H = 16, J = 43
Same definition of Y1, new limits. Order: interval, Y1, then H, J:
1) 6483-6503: 39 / 22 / 67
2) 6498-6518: 17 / 10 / 31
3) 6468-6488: 13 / 7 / 25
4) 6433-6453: 33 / 19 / 57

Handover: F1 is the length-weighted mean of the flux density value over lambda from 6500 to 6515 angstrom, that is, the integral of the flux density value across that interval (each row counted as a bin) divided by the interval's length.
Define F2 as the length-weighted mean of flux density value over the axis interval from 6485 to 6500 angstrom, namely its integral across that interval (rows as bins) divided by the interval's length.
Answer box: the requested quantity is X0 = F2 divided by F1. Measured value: 0.92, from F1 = 264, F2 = 244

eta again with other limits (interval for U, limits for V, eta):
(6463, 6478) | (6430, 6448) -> 851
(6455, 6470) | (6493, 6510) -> 3981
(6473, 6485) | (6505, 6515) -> -1178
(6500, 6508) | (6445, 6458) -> 4479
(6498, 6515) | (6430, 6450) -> 3999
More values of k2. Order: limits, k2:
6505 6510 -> 266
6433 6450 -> 253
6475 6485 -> 264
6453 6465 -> 253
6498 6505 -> 253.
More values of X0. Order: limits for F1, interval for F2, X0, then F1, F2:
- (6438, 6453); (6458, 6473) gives 1.02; 249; 253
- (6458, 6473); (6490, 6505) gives 0.95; 253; 241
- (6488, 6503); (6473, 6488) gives 1.10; 242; 265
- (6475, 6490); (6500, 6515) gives 0.99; 266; 264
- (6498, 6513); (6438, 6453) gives 0.96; 260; 249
